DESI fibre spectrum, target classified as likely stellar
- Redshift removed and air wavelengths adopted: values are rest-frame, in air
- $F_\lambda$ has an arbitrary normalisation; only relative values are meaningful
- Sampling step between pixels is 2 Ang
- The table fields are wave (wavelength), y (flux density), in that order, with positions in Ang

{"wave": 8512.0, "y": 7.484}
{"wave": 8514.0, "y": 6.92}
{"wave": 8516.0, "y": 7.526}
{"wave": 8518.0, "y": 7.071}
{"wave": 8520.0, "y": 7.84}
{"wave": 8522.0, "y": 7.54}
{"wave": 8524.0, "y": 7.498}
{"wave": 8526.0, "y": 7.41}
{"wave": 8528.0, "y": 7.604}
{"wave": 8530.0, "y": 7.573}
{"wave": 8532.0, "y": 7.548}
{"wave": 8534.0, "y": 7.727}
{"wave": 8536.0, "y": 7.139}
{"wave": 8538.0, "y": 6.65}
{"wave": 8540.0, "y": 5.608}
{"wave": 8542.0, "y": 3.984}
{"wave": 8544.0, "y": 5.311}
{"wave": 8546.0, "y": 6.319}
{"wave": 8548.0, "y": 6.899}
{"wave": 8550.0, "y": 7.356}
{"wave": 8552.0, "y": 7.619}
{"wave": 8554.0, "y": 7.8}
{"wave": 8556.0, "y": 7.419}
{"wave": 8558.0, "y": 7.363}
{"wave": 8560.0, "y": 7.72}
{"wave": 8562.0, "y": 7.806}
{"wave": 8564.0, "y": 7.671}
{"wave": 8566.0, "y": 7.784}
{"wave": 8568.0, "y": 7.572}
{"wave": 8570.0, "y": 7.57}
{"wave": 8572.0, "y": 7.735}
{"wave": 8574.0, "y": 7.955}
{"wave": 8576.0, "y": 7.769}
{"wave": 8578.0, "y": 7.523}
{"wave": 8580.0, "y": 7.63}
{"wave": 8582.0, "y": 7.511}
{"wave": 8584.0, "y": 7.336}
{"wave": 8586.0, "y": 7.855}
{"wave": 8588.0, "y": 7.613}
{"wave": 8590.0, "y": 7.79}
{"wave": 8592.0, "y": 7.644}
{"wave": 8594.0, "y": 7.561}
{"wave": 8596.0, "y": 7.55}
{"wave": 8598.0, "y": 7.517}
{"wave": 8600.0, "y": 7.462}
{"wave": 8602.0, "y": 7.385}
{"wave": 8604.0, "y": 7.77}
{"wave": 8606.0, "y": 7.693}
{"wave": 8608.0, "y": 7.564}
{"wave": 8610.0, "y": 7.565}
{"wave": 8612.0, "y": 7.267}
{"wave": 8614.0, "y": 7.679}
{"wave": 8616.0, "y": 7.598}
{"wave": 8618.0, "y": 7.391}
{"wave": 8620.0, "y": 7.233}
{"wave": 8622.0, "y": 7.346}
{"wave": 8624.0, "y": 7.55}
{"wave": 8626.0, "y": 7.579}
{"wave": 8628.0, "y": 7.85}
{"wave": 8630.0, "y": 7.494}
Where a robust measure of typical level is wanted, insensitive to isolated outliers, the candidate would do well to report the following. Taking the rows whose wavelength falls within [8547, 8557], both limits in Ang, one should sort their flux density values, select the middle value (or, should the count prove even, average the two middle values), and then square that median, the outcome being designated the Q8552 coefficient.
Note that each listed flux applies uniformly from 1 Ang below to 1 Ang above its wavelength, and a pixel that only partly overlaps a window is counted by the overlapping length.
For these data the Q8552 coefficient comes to 55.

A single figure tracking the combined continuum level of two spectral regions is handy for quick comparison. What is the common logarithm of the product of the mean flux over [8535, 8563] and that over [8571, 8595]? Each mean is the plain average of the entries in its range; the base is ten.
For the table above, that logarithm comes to 1.72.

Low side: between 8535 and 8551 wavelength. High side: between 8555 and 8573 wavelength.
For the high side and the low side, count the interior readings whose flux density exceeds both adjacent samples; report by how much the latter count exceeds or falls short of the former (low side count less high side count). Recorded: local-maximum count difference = -2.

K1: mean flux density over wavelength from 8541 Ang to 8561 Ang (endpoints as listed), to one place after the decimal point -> 6.8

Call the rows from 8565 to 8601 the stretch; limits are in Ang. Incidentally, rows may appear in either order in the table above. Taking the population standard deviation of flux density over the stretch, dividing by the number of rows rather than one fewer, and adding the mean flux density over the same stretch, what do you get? 7.78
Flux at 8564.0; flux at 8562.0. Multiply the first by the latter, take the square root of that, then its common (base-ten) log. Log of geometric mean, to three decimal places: 0.889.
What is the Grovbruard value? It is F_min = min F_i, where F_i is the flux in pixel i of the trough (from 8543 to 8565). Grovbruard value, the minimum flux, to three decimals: 5.311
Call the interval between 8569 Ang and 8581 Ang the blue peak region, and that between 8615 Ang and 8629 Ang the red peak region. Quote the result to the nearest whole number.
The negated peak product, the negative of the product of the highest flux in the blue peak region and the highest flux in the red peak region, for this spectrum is -62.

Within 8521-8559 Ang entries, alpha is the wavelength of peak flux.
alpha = 8554.0 Ang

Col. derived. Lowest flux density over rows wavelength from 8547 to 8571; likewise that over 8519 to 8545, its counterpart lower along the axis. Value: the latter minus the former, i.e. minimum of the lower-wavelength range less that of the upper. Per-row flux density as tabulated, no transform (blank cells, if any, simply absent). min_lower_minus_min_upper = -2.9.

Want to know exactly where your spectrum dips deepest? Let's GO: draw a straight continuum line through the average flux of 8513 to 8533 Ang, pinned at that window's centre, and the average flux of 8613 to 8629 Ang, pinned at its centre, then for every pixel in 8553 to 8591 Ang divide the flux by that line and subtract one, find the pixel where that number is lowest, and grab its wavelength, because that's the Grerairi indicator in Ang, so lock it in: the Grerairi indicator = 8584.0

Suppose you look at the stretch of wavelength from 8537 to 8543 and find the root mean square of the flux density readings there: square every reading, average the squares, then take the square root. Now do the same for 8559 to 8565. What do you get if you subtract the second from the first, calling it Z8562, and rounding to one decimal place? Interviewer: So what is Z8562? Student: -2.2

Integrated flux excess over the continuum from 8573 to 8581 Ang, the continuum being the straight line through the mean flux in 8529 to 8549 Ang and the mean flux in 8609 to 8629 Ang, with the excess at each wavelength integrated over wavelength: 6.0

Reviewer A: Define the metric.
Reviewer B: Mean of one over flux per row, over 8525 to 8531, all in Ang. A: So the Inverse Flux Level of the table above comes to 0.133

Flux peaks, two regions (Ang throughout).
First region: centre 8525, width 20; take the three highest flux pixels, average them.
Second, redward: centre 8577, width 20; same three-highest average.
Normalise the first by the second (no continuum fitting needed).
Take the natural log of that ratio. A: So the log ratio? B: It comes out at -0.017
